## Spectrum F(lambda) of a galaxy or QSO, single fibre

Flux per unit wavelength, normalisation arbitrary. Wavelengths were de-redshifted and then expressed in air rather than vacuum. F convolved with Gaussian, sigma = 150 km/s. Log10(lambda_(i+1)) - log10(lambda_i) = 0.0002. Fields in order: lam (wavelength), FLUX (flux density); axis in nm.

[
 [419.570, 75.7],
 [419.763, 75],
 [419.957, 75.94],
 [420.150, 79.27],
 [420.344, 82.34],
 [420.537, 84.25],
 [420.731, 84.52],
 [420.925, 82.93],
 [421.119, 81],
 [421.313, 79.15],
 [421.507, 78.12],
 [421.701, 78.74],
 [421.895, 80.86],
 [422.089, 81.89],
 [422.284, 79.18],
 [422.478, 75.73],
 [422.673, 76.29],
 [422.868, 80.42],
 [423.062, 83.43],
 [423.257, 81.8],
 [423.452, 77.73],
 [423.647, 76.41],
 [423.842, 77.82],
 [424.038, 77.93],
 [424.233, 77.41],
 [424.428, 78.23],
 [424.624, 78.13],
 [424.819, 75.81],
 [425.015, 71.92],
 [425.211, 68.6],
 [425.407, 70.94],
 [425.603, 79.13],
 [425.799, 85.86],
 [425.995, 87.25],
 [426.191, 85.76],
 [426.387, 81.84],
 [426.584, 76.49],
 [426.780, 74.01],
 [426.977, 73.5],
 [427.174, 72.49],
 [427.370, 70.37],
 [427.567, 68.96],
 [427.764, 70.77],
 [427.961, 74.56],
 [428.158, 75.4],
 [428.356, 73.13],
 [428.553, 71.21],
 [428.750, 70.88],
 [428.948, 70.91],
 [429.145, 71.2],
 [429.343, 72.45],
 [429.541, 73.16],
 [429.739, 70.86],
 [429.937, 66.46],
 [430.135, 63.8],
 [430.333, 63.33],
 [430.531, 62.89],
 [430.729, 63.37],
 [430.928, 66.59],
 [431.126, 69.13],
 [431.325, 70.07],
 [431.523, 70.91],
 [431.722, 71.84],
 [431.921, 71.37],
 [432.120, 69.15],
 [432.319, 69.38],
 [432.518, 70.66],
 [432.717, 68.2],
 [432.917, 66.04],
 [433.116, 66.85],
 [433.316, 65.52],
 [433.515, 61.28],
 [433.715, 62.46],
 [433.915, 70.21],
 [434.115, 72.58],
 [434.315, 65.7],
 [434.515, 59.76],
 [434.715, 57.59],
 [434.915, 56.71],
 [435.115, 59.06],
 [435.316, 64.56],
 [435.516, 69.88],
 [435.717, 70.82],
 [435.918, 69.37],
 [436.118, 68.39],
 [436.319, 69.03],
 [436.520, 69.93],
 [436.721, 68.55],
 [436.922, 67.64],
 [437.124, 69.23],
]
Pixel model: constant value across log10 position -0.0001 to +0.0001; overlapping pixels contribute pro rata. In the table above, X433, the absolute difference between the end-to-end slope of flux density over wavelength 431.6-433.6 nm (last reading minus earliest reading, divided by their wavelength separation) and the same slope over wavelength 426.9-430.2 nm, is 2.8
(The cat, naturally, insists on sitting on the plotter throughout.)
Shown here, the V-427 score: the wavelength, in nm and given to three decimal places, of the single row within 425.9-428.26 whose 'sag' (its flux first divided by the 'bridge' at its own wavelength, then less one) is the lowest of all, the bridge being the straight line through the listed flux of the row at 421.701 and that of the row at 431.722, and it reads 427.567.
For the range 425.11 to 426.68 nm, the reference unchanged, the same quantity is 425.211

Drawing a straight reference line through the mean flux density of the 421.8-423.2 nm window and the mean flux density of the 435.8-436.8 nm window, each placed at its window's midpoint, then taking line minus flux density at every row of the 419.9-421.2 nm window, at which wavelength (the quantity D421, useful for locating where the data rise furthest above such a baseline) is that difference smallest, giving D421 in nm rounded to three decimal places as 420.731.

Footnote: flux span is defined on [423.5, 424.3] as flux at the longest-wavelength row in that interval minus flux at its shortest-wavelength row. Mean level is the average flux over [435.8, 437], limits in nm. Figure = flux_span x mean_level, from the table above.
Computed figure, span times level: 69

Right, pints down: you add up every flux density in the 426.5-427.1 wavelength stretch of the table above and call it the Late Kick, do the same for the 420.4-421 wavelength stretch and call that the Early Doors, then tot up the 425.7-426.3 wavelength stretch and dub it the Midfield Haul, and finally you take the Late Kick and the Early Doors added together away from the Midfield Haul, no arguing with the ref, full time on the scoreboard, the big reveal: -217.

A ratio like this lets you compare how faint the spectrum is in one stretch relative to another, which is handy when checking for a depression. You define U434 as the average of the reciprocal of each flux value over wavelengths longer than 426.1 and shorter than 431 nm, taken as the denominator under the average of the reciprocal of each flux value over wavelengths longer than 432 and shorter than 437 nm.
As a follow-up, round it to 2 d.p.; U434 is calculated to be 1.07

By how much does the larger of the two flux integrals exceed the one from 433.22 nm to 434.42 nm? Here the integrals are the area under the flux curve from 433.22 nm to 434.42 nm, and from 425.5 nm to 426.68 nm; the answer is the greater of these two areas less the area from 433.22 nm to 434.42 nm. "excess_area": 18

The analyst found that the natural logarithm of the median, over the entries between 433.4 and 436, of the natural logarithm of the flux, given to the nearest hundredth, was 1.43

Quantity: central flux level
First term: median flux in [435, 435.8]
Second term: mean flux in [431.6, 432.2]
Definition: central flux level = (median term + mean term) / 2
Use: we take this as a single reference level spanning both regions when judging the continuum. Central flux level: 69.0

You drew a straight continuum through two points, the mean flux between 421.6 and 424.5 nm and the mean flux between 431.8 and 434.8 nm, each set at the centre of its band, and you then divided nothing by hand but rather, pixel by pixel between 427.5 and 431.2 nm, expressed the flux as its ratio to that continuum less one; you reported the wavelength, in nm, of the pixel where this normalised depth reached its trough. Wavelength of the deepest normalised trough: 430.531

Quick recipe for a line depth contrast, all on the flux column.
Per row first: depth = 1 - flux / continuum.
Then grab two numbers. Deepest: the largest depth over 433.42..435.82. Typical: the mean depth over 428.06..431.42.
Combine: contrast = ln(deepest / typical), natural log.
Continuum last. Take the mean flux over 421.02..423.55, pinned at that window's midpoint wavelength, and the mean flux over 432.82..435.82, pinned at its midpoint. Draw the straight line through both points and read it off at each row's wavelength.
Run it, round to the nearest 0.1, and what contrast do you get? 1.9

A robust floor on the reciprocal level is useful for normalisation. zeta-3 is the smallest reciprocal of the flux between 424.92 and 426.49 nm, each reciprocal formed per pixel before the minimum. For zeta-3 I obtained 0.0115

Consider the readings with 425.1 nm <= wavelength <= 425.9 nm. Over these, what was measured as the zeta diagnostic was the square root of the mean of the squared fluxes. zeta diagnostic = 76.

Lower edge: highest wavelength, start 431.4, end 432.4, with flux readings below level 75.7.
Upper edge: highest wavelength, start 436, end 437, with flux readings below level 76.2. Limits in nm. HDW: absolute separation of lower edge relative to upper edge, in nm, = 4.60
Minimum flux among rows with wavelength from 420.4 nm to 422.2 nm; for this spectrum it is 78.12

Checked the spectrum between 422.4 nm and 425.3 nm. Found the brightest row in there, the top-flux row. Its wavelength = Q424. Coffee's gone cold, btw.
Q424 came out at 423.062 nm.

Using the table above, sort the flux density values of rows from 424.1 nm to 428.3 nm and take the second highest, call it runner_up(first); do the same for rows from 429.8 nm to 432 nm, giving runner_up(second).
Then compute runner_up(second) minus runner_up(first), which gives -14.5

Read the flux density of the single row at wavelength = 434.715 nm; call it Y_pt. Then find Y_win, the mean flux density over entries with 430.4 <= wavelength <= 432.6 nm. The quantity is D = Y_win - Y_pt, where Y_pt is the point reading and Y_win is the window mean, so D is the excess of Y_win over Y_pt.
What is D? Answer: 11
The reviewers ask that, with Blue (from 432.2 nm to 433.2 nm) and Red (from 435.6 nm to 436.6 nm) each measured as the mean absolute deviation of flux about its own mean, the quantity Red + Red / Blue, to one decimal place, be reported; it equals 1.2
